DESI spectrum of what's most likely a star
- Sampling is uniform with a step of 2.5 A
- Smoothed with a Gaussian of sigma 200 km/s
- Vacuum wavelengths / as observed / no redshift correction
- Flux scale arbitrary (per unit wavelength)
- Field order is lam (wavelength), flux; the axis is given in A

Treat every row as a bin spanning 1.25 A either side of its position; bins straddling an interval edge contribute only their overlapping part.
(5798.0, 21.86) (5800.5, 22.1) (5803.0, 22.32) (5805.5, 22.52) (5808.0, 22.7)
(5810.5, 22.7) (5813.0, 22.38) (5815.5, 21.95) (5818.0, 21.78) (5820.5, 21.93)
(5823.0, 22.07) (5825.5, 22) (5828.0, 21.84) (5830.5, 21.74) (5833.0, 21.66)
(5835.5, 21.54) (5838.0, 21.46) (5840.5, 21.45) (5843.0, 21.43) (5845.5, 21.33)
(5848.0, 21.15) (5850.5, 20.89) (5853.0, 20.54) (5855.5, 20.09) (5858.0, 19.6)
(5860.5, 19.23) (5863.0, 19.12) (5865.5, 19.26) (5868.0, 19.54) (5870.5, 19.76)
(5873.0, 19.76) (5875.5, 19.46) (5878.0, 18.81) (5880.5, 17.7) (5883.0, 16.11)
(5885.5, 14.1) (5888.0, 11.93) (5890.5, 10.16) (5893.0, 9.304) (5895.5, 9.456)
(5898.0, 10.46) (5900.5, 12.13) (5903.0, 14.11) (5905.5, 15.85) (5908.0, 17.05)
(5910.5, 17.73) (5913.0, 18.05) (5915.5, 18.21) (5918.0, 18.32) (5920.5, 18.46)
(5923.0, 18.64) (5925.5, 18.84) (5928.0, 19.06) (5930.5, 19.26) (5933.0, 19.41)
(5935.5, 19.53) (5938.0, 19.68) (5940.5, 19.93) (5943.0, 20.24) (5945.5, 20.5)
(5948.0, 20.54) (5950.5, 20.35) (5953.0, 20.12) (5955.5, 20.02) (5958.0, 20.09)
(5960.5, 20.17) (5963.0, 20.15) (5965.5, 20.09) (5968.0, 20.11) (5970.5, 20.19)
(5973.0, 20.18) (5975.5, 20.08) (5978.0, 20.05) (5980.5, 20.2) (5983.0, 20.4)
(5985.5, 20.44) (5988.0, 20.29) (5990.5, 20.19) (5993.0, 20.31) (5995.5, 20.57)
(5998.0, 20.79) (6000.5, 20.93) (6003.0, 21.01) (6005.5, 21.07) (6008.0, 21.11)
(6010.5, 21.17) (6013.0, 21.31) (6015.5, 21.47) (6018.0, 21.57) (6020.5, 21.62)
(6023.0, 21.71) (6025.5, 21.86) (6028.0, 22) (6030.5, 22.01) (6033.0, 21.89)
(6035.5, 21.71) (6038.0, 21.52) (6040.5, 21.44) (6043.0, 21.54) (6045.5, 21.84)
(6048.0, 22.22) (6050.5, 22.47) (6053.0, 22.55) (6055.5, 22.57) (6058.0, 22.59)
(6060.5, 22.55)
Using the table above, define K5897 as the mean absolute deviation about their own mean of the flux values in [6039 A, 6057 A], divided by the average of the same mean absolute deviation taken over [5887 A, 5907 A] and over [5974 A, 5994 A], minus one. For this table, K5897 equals -0.6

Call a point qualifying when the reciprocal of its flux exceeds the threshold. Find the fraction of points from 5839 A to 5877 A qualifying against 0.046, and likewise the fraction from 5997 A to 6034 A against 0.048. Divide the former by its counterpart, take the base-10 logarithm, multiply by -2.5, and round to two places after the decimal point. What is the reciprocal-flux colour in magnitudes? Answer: -2.94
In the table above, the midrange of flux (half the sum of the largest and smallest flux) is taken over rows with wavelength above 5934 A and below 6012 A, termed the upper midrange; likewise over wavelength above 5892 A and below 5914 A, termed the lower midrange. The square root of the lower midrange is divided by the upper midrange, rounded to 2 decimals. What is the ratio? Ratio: 0.18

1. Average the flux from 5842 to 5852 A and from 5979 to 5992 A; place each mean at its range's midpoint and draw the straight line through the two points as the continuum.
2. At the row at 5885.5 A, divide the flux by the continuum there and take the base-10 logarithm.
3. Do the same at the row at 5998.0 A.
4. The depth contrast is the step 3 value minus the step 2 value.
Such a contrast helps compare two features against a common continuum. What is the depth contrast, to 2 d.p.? 0.18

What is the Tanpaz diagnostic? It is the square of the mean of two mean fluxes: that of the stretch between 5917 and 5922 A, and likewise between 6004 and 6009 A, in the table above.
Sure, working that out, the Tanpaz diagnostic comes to 390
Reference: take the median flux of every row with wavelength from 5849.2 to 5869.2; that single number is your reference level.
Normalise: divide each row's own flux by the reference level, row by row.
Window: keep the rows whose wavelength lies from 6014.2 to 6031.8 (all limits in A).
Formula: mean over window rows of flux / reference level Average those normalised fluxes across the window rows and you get 1.11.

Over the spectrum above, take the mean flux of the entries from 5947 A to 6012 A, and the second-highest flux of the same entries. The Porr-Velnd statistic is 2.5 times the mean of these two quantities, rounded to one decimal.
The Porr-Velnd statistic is 51.9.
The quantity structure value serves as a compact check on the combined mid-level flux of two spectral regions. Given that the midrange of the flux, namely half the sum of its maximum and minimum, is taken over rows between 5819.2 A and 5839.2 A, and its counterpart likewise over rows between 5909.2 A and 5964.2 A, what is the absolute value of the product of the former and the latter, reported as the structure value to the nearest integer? 416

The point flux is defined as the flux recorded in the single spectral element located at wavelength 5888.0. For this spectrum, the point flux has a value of 11.93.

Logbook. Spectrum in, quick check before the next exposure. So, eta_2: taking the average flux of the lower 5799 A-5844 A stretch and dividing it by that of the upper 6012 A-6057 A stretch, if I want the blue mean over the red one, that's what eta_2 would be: 1.01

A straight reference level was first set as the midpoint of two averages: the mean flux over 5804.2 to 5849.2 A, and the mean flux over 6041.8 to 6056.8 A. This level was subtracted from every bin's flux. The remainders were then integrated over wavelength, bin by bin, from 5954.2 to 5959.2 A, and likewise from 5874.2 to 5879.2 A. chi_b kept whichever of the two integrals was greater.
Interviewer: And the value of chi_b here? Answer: -10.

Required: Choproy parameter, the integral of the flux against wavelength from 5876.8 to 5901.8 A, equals 325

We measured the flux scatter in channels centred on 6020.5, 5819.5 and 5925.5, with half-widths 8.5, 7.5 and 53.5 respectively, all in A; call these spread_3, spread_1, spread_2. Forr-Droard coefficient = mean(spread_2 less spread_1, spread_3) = 1.7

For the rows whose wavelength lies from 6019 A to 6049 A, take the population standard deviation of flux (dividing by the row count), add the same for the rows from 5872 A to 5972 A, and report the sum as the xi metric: 3.6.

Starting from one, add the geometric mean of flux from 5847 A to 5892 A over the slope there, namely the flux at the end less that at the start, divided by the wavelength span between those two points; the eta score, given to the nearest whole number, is -68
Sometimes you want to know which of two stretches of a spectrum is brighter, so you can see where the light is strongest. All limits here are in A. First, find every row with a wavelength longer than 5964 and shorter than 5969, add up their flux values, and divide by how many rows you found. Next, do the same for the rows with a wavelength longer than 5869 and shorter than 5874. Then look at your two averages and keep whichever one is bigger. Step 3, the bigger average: 20.1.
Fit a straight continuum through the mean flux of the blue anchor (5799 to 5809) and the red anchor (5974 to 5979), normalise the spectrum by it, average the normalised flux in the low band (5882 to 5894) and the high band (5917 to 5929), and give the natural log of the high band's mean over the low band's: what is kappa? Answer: 0.4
